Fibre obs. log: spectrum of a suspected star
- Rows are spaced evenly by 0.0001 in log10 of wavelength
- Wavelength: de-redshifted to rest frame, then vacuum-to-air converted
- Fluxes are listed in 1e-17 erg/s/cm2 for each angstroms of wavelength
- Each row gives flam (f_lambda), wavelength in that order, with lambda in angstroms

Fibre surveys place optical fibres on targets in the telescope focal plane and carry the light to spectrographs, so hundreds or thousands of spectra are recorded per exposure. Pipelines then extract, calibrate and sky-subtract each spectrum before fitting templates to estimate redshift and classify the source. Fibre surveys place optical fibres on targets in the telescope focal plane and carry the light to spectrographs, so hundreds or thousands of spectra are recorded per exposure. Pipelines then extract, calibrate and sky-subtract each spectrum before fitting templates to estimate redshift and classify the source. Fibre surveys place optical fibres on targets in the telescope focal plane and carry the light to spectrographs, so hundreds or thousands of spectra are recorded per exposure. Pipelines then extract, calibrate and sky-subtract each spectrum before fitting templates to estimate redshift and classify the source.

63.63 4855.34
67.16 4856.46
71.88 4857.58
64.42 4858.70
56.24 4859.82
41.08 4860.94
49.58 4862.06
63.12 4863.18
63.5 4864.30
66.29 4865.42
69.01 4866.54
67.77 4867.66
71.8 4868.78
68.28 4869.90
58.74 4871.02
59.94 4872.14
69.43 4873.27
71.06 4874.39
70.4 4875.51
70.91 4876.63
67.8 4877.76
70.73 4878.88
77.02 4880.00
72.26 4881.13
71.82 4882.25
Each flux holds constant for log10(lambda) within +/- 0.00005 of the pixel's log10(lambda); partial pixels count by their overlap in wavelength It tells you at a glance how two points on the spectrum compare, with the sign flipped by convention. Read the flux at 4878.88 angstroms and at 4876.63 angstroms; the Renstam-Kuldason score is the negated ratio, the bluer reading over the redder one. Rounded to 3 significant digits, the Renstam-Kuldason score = -1.00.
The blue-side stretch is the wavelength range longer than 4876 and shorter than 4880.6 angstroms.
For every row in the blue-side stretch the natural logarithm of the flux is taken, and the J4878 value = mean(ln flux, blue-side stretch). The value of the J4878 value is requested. 4.27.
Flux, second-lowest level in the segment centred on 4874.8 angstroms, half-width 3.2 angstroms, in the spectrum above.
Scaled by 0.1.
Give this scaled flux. 6.78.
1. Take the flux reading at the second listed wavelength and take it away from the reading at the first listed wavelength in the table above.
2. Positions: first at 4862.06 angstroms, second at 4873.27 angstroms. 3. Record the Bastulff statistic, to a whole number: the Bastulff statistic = -20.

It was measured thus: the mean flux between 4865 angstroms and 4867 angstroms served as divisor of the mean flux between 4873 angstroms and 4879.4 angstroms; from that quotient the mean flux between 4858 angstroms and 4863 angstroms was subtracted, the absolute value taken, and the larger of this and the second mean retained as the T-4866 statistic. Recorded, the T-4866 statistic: 70.1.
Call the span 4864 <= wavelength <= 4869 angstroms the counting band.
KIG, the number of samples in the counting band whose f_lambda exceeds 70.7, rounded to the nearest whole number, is 1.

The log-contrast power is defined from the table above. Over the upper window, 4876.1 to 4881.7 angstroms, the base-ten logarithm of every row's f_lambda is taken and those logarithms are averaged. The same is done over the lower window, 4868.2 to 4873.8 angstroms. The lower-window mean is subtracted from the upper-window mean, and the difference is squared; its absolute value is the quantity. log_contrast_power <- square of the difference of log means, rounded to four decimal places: 0.0016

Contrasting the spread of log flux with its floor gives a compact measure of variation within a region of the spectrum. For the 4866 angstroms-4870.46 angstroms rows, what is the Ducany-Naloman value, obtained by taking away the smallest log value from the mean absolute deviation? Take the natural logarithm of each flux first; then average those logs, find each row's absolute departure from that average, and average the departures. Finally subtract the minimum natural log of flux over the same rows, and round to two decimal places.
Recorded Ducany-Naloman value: -4.20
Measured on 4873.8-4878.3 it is -4.20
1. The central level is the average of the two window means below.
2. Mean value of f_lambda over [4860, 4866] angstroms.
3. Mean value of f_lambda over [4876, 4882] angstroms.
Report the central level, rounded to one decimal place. 64.2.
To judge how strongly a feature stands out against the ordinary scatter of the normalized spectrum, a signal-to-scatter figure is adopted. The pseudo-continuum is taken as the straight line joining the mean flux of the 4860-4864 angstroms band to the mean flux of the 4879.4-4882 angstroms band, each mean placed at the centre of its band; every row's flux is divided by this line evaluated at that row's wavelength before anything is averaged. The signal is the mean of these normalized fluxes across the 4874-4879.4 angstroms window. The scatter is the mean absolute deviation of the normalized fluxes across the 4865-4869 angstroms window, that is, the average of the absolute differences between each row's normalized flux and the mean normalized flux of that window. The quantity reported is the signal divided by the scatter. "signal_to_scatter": 65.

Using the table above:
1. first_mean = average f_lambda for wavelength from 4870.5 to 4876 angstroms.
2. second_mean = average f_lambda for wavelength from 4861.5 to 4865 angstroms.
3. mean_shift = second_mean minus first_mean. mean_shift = -7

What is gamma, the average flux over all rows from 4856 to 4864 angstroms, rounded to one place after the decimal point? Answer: 59.1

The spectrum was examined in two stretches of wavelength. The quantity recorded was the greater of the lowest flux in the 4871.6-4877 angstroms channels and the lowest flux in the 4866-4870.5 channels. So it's 68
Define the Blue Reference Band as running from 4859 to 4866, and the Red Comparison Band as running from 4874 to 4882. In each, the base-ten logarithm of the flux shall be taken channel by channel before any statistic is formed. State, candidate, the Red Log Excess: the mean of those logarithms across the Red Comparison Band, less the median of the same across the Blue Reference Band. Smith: 0.079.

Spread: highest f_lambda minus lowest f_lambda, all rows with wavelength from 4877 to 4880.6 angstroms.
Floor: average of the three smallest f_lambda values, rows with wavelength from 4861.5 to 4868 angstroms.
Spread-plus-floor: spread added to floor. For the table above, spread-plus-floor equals 68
